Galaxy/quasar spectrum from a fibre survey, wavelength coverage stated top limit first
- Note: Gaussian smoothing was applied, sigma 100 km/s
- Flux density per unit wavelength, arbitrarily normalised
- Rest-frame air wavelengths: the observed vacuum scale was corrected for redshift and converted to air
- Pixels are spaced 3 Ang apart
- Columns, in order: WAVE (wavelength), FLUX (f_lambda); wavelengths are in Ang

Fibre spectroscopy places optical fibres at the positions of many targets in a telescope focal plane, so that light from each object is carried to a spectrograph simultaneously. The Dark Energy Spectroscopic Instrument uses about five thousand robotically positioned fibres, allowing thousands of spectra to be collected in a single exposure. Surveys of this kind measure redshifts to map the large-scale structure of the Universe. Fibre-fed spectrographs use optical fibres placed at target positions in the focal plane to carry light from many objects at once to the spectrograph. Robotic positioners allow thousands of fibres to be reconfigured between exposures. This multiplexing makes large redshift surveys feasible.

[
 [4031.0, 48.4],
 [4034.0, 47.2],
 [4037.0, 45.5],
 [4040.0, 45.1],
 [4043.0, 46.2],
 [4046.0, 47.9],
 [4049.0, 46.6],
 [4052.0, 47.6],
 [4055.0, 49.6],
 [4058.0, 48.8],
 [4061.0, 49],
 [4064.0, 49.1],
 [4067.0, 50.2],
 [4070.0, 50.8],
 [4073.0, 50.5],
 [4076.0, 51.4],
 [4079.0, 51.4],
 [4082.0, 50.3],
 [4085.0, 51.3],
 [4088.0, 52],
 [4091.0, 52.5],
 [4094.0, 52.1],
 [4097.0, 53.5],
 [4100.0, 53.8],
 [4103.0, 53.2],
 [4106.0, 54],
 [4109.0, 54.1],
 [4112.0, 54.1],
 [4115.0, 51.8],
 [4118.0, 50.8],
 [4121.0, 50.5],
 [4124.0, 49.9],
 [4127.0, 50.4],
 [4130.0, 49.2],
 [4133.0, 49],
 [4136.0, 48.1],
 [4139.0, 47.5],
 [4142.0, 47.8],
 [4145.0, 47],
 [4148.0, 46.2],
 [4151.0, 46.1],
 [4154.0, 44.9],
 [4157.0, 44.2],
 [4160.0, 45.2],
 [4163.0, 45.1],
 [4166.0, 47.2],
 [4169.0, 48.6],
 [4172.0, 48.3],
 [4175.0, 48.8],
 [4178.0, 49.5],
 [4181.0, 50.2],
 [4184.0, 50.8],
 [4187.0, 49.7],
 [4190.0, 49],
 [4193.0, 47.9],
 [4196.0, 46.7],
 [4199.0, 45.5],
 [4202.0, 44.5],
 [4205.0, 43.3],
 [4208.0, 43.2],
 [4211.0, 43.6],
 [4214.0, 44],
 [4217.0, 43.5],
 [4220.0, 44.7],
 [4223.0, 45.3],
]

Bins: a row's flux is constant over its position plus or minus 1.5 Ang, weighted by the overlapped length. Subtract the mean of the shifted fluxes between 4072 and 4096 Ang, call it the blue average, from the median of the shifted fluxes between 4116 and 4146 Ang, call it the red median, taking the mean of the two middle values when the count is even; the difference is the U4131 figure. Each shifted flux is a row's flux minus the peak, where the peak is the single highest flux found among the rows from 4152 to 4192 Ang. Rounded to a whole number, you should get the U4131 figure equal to -2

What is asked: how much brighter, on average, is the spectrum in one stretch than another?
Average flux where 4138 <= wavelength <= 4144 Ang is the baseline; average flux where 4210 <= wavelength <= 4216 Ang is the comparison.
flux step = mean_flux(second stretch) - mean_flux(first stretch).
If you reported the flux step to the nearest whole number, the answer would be -4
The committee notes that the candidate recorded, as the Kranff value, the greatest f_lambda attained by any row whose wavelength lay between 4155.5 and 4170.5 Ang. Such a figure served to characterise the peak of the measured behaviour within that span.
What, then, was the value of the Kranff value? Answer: 48.6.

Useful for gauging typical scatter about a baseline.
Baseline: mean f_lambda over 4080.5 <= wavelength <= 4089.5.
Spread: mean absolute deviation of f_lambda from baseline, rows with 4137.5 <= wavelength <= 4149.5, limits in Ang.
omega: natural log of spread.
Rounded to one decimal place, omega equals 1.4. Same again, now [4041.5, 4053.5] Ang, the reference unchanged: 1.4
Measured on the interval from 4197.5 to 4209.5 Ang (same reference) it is 2.0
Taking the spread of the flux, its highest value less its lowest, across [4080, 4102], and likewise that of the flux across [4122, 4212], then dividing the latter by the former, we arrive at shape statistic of 2.2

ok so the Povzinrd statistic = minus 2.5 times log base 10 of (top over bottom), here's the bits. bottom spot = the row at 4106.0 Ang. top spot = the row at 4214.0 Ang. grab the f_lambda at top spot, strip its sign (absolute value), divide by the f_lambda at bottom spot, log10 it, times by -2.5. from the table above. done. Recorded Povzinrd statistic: 0.22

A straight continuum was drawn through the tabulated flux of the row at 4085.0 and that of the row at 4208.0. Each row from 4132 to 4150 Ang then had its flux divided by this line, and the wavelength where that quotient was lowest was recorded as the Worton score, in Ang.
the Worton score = 4148.0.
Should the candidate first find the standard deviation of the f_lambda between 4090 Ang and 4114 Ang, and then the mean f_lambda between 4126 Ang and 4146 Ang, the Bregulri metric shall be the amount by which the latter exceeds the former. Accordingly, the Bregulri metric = 47.7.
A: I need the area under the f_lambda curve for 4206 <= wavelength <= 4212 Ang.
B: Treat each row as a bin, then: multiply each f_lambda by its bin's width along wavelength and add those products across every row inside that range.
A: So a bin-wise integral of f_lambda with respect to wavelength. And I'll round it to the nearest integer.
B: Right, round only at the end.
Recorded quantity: 260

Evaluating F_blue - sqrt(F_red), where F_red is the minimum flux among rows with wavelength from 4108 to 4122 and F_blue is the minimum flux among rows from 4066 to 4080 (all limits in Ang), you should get 43.1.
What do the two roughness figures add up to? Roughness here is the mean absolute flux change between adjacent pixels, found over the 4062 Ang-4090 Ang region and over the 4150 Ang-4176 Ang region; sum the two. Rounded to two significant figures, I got 1.6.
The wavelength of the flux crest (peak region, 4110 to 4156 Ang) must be 4112.0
